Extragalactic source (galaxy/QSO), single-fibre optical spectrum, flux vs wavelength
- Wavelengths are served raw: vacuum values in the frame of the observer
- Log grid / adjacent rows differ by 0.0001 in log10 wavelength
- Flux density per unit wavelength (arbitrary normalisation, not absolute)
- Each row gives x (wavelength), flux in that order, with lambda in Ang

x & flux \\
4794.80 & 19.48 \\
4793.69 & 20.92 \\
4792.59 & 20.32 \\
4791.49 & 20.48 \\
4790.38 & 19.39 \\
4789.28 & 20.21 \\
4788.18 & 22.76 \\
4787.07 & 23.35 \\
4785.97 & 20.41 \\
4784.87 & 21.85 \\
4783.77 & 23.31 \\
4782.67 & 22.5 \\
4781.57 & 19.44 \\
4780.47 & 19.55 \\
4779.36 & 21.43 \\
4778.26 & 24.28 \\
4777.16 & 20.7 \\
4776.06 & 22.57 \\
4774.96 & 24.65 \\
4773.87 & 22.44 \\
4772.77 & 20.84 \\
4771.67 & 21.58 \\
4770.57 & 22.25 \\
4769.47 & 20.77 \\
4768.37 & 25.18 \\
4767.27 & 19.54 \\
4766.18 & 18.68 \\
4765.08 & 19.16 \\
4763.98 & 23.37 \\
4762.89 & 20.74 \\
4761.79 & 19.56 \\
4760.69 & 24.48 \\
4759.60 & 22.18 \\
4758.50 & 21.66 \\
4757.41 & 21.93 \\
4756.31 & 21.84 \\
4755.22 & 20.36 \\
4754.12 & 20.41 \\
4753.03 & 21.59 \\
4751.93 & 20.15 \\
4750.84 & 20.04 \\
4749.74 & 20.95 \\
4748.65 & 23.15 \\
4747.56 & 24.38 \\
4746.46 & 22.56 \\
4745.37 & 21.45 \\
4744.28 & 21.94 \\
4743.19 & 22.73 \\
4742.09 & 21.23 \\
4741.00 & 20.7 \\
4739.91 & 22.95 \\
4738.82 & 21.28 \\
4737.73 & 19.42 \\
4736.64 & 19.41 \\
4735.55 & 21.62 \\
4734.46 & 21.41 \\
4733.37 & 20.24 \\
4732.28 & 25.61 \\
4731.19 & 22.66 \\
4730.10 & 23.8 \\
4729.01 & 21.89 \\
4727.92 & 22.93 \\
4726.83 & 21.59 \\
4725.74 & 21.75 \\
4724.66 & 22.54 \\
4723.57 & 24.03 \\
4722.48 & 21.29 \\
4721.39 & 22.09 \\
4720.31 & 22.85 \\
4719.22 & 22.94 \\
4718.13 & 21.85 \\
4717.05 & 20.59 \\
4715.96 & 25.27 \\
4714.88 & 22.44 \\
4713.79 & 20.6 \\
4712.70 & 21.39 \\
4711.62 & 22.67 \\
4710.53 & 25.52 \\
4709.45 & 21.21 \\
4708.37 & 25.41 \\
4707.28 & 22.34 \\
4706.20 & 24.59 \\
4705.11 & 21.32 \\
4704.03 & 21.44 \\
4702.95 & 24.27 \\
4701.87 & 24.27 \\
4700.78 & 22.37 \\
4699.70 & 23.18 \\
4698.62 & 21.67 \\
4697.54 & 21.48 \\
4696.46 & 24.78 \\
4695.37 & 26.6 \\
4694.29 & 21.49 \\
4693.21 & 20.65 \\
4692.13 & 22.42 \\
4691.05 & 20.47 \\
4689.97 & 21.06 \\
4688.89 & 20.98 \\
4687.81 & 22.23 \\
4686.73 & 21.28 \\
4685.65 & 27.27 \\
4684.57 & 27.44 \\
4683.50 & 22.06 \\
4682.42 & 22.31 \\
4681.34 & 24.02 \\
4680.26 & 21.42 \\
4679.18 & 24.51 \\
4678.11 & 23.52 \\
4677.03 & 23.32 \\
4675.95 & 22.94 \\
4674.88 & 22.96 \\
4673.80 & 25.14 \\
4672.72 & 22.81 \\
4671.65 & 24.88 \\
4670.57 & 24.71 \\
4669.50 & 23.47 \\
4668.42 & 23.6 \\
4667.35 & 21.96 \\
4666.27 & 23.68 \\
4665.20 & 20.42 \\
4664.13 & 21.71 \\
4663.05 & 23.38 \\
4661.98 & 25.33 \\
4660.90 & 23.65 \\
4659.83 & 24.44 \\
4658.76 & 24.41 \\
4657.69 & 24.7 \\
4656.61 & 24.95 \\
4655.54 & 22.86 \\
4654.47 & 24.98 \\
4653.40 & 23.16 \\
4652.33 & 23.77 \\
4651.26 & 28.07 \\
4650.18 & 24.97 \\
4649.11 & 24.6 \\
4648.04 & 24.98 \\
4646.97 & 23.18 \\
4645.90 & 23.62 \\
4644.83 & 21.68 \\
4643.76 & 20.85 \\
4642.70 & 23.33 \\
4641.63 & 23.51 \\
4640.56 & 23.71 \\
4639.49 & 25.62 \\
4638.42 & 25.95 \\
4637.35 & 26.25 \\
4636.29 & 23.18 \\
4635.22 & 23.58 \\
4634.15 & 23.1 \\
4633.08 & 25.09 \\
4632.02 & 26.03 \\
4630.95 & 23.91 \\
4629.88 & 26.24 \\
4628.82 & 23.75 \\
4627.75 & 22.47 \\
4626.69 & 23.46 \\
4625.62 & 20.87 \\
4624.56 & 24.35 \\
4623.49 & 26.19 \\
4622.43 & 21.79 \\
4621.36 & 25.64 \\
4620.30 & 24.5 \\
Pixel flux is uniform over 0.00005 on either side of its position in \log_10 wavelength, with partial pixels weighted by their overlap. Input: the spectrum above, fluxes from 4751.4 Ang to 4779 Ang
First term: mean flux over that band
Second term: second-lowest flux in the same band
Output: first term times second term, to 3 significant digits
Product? 415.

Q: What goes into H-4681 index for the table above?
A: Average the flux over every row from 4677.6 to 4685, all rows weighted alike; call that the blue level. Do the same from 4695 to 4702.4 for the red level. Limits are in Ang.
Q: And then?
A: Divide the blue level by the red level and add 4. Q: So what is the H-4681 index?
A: 5.01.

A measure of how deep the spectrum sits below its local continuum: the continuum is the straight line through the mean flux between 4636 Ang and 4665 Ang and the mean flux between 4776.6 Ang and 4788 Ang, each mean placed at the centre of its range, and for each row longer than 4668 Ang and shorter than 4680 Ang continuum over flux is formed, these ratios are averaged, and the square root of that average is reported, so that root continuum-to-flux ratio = 1.00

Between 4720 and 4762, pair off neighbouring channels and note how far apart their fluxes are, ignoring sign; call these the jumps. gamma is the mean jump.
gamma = 1.39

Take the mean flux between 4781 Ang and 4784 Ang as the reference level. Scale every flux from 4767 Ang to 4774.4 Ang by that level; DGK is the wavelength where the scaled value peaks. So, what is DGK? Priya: 4768.37 Ang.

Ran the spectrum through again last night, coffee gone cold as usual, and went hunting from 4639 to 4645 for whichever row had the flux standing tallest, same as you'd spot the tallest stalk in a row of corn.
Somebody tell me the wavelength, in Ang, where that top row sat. 4639.49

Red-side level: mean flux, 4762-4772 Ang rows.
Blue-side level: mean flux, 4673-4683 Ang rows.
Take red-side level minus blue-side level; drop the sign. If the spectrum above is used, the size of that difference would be 2.1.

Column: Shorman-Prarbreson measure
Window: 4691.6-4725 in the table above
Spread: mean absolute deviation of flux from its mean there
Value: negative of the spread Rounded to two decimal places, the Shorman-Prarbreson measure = -1.33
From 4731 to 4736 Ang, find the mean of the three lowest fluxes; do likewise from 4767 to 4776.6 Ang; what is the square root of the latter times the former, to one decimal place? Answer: 20.7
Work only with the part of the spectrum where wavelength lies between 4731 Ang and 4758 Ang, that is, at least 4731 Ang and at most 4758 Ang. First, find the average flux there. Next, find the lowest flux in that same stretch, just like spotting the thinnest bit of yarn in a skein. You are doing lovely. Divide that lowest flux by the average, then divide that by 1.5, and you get 0.599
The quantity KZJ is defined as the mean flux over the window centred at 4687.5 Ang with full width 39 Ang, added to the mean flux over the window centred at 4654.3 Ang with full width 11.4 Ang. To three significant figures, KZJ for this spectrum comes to 47.8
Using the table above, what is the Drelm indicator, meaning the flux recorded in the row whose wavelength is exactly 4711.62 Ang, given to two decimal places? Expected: 22.67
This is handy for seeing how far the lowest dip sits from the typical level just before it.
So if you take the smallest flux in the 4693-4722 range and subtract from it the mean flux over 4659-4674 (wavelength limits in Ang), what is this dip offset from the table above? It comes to -2.9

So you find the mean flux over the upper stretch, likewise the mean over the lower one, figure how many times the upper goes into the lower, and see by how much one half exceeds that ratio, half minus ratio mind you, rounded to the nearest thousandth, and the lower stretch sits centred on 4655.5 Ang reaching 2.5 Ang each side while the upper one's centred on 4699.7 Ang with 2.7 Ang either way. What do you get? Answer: -0.568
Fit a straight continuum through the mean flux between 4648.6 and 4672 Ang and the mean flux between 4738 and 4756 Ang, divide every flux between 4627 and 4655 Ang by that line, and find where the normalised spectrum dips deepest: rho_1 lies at 4643.76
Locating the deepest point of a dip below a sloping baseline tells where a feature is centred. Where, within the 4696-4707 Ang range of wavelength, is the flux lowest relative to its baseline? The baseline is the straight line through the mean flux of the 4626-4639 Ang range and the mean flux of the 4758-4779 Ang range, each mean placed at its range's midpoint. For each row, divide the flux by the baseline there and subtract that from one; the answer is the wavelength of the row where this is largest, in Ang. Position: 4705.11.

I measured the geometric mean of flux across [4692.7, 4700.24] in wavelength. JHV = 22.75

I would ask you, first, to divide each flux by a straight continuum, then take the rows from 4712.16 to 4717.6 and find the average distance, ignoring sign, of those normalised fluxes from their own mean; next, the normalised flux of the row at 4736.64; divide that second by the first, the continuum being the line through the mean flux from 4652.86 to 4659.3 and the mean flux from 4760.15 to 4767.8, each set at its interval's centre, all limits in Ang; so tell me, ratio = 14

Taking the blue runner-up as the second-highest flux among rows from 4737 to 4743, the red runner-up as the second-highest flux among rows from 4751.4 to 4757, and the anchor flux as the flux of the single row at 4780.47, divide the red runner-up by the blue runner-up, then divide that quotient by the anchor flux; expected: 0.052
